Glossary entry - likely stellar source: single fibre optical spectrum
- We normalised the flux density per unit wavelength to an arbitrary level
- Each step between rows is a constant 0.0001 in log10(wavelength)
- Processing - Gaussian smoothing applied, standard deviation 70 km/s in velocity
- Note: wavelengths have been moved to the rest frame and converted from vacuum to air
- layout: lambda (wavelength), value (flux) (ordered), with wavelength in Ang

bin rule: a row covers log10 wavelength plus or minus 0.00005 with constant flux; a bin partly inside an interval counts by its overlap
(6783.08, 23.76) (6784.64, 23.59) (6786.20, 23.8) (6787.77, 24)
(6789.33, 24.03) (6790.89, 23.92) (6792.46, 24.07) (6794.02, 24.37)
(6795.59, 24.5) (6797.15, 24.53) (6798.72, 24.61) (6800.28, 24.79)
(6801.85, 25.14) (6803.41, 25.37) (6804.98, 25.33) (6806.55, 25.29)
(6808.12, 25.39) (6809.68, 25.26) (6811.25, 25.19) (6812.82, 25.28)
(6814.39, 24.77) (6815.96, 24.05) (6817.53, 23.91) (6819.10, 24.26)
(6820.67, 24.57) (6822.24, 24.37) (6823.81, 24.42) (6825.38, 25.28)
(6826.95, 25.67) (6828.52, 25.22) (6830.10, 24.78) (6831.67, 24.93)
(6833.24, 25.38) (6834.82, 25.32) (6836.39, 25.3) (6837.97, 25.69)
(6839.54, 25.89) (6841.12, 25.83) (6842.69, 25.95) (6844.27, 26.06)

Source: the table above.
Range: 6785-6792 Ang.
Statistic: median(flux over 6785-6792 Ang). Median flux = 24.0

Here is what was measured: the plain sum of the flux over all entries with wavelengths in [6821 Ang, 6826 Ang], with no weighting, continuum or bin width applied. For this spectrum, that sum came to 74.1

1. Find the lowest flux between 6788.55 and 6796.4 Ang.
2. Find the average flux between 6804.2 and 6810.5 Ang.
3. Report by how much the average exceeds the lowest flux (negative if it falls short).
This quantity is 1.40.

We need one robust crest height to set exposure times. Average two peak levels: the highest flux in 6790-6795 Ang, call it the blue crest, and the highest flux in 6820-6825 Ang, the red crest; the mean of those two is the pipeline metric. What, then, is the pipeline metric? 24.5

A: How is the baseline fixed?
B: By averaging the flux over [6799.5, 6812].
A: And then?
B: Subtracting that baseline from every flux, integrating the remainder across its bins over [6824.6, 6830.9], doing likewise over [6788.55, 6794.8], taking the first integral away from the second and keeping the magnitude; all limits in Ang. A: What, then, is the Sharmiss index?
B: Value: 7.1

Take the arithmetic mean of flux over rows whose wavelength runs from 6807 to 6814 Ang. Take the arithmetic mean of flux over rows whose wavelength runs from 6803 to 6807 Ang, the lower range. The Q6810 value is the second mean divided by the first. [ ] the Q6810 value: 1.00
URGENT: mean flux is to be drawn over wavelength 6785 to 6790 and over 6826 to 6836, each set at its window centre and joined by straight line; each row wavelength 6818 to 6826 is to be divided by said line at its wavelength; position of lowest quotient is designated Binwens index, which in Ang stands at 6819.10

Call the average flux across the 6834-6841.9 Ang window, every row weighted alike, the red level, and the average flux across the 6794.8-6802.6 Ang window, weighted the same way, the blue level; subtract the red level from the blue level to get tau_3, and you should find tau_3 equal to -0.9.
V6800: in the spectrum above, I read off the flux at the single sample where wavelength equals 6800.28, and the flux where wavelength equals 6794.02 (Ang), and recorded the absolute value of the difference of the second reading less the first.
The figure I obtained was 0.4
